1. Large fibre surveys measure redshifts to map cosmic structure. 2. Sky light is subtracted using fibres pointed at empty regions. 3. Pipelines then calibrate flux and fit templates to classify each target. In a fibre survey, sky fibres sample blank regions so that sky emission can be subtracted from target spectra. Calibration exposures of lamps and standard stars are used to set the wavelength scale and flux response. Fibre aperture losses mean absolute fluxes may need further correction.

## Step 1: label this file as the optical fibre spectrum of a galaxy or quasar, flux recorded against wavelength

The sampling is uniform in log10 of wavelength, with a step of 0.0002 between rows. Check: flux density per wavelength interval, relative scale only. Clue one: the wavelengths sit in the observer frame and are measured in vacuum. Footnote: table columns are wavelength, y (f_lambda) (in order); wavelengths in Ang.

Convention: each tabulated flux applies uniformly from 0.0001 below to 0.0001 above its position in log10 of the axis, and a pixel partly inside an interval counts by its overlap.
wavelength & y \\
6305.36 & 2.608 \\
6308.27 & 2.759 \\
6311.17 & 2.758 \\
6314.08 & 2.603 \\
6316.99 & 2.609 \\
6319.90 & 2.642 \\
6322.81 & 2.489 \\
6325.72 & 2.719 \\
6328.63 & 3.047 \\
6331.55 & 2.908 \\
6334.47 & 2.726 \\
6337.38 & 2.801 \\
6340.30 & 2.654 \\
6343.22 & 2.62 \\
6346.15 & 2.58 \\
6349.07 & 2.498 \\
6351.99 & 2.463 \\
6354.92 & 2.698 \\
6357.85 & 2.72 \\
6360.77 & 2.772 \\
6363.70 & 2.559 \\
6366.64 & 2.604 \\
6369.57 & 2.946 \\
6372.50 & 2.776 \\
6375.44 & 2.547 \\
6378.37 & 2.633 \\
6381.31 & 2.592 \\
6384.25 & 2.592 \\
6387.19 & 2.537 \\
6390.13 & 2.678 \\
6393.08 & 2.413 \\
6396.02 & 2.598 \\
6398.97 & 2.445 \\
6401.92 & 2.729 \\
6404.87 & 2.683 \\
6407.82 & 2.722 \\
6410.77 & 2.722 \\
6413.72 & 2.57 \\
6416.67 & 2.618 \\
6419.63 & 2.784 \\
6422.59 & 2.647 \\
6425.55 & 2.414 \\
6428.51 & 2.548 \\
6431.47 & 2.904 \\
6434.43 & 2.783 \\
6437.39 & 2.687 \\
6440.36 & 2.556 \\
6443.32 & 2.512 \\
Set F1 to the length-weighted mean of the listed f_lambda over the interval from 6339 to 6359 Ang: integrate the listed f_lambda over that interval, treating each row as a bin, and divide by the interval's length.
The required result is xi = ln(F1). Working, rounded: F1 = 2.60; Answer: 0.96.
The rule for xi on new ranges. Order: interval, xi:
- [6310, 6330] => 0.99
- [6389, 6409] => 0.96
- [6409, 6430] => 0.96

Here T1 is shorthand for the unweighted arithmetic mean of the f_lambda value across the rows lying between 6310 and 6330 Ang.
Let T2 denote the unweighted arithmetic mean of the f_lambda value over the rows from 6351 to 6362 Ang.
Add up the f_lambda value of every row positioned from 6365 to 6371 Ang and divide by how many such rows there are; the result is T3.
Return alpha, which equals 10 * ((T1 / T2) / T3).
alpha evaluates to 3.6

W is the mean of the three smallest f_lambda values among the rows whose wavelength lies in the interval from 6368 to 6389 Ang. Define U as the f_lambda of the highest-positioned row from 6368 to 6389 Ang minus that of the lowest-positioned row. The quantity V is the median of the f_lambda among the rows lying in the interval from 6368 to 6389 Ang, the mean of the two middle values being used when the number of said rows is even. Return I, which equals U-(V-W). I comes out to -0.4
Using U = -0.41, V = 2.592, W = 2.56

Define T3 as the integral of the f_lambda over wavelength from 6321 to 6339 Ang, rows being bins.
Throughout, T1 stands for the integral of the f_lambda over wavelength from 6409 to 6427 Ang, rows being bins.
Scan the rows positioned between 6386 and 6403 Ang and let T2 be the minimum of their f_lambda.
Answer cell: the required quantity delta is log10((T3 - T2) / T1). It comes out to 0.00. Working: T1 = 47.3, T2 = 2.413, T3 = 50.02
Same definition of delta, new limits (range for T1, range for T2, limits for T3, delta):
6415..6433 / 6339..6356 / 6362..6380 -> -0.02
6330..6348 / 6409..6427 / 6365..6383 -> -0.03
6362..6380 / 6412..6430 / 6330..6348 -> -0.02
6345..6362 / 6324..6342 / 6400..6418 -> 0.01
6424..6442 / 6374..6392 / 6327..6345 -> 0.00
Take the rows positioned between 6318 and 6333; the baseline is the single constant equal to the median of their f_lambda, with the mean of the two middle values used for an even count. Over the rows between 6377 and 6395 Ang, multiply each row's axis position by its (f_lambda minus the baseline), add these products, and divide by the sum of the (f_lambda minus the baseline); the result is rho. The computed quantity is 6387.2 Ang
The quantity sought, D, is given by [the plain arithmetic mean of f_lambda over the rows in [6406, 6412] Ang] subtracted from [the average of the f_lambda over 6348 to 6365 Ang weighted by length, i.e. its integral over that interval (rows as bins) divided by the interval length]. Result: -0.099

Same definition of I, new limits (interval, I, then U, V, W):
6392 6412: 0.1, 0.31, 2.683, 2.49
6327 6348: -0.6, -0.47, 2.726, 2.62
